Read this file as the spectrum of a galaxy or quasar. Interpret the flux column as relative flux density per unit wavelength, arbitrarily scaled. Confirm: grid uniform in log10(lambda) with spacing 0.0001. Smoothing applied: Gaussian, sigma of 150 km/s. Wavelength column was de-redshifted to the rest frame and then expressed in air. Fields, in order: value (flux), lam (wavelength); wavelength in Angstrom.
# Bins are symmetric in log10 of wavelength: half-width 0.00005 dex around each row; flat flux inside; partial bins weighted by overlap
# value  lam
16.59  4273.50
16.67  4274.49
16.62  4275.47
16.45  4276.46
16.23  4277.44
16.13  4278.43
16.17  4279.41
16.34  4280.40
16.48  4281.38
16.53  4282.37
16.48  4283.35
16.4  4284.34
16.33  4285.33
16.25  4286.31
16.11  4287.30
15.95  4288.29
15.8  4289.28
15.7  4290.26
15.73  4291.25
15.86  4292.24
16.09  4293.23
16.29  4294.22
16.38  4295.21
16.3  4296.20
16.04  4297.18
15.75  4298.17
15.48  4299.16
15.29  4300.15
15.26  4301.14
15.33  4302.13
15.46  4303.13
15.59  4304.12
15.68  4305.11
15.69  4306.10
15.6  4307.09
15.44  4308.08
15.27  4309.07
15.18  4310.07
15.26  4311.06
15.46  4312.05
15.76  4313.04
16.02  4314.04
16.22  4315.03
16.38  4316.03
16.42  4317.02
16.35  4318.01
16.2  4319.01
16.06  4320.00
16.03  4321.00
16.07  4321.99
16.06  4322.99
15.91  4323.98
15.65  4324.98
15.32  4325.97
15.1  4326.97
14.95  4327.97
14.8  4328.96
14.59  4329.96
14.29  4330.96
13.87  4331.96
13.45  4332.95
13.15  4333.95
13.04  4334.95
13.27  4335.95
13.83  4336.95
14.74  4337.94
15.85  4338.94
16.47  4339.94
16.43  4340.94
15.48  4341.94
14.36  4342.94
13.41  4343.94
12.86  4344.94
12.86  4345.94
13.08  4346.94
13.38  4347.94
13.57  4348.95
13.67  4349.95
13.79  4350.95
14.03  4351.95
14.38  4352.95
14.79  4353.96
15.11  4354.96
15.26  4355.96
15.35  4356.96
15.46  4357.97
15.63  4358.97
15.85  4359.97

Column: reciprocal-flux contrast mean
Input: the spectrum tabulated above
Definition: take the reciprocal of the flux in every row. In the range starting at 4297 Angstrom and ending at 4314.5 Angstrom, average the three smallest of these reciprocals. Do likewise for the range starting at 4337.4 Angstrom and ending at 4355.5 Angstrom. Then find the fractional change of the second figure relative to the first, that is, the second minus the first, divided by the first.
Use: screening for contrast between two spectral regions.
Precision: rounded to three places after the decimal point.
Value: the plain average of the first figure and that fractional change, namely 0.022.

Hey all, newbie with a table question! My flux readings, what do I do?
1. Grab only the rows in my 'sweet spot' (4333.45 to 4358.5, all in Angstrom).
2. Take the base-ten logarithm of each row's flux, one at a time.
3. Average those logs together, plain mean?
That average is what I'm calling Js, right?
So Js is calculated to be 1.15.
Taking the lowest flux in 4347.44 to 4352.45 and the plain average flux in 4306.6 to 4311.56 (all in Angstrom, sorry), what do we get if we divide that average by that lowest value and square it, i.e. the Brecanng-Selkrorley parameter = 1.32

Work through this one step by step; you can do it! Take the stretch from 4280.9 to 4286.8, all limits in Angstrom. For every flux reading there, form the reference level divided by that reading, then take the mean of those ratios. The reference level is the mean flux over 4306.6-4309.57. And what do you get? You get 0.941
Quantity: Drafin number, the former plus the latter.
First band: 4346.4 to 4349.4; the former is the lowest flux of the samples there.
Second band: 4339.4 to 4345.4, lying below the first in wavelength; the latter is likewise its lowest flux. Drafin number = 25.9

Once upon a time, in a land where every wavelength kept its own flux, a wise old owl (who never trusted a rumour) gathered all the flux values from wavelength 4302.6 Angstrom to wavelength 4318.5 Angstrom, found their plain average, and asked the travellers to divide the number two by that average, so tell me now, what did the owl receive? 0.1271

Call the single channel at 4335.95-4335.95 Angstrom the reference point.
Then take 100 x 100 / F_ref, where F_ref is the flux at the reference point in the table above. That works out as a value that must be 754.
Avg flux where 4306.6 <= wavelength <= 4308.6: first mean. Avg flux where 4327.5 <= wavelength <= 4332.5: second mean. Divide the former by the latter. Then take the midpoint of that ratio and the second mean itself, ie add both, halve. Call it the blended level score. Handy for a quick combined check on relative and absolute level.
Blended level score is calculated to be 7.79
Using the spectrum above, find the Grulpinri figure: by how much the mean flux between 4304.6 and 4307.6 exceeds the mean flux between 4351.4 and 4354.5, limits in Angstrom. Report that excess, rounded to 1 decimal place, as 1.3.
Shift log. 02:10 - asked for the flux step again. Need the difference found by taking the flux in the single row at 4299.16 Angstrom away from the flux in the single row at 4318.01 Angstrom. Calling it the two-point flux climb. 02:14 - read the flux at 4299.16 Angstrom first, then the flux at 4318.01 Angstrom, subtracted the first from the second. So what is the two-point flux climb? 0.9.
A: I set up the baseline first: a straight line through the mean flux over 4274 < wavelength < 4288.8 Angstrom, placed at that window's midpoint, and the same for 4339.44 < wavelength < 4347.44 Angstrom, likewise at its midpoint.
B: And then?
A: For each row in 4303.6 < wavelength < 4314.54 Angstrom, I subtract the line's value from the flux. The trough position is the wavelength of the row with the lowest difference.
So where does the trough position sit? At 4310.07 Angstrom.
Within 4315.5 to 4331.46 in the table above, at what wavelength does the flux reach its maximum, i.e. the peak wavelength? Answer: 4317.02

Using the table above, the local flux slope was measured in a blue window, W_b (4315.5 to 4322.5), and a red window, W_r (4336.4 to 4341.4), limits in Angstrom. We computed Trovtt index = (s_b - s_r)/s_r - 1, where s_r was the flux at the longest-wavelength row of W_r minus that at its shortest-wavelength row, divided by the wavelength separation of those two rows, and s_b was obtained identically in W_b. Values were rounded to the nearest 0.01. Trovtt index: -2.08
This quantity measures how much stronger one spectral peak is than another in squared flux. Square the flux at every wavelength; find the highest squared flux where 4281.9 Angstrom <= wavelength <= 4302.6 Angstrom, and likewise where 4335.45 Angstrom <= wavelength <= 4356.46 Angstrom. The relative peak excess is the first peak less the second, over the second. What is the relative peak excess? 0.007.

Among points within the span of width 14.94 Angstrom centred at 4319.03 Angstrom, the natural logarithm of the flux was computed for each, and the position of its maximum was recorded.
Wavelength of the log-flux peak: 4317.02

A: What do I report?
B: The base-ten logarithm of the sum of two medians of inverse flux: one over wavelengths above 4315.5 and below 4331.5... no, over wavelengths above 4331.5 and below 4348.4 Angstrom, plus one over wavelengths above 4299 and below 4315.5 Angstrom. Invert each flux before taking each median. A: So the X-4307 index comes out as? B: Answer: -0.86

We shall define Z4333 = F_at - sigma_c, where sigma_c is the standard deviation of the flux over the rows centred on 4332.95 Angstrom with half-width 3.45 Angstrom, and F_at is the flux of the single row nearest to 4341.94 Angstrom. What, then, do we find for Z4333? 14.9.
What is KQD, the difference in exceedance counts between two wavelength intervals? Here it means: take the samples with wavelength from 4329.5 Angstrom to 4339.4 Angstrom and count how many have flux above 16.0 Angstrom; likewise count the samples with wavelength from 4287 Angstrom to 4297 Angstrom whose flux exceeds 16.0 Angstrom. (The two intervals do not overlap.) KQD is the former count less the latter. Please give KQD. -5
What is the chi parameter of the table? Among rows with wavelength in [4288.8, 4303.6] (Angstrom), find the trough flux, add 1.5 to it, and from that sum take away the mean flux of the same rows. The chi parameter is 0.98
